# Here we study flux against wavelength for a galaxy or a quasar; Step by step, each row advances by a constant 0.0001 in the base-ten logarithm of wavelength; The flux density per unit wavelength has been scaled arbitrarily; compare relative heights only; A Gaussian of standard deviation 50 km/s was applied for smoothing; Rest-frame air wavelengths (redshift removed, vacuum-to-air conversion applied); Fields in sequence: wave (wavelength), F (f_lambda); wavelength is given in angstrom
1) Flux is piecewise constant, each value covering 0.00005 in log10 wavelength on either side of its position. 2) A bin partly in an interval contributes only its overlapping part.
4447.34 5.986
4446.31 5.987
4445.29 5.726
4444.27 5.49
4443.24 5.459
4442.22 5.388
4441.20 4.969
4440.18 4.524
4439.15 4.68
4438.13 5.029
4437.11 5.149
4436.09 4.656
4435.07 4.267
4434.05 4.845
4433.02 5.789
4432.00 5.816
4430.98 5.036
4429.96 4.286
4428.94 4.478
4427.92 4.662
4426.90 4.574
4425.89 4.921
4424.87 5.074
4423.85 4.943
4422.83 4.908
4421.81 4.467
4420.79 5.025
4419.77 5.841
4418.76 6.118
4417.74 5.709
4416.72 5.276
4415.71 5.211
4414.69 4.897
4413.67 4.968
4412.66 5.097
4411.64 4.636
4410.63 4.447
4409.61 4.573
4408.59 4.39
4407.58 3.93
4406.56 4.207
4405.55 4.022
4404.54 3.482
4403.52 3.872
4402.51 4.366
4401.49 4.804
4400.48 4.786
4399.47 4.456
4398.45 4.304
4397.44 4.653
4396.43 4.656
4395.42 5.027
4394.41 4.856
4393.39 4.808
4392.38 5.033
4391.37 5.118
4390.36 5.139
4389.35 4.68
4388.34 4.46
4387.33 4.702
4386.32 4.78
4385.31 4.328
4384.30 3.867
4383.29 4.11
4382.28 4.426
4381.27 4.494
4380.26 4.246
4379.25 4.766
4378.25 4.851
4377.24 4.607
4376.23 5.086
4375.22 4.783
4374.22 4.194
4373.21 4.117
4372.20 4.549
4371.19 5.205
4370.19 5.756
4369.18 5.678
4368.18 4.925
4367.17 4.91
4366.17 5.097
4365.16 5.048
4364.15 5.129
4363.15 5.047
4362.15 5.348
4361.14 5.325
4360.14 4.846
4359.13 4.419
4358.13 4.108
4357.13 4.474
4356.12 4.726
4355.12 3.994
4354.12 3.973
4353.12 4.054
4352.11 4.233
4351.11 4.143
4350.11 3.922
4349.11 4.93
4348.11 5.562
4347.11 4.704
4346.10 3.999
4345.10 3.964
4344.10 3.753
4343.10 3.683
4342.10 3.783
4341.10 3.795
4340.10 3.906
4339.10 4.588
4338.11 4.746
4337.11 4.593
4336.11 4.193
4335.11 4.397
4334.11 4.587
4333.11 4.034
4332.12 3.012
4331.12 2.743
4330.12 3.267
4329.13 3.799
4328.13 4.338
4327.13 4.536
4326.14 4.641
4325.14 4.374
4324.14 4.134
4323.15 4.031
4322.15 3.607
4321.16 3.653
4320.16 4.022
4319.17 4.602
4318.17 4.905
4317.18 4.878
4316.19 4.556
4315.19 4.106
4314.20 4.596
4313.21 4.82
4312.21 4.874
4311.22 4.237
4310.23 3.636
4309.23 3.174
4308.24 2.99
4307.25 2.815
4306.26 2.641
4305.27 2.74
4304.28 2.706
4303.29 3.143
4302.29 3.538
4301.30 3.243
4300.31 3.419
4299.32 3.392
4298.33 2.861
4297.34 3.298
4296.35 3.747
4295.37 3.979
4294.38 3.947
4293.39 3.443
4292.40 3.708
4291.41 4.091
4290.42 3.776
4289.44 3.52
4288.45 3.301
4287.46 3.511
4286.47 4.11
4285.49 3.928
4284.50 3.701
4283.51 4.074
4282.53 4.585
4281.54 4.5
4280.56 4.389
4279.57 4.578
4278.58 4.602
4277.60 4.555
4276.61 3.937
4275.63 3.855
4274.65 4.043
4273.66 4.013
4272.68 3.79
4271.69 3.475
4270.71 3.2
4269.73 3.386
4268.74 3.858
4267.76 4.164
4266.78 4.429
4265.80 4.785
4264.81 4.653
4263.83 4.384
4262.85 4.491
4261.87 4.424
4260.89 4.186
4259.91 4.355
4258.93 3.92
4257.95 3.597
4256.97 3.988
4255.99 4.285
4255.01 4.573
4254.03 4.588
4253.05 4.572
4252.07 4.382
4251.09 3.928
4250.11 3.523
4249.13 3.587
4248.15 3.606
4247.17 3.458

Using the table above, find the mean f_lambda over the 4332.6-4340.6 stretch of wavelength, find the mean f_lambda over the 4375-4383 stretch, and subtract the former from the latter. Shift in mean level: 0.3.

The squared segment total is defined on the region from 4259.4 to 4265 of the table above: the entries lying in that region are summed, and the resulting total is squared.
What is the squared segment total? 702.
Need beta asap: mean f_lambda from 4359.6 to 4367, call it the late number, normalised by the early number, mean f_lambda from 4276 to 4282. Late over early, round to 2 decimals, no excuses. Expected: 1.16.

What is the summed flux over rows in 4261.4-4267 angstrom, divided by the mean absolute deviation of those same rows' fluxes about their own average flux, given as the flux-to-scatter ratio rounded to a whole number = 213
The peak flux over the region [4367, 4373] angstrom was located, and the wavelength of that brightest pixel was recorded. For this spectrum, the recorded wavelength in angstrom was 4370.19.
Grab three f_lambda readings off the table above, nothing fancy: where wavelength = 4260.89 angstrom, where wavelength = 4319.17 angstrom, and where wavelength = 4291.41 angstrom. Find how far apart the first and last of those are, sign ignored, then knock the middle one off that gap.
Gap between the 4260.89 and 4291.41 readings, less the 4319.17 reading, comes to -4.51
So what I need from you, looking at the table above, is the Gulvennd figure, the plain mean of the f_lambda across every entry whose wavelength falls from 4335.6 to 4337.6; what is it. 4.4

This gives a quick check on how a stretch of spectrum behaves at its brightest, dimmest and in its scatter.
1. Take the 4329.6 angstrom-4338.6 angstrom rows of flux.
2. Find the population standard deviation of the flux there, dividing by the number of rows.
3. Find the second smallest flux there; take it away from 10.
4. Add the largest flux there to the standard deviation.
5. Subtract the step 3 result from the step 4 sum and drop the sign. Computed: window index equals 1.5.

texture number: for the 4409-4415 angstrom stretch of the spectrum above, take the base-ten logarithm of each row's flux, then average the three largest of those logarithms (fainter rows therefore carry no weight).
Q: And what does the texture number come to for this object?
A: 0.70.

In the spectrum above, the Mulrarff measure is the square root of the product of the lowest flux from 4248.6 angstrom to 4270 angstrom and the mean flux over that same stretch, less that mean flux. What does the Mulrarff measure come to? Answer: -0.42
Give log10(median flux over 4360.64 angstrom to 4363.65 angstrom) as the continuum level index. 0.73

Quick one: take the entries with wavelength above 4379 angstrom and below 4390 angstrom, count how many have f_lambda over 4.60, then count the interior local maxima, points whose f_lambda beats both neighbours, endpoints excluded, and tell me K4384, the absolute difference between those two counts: 2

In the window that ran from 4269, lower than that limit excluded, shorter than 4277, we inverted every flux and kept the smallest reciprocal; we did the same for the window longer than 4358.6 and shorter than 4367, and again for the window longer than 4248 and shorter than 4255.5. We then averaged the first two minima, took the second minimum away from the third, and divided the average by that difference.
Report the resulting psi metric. 7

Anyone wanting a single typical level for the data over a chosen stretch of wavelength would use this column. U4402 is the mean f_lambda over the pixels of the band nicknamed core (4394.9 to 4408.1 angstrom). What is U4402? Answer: 4.35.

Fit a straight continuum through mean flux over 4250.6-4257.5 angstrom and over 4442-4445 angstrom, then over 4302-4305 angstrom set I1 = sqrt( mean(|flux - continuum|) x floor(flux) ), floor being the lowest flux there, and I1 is 2.0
